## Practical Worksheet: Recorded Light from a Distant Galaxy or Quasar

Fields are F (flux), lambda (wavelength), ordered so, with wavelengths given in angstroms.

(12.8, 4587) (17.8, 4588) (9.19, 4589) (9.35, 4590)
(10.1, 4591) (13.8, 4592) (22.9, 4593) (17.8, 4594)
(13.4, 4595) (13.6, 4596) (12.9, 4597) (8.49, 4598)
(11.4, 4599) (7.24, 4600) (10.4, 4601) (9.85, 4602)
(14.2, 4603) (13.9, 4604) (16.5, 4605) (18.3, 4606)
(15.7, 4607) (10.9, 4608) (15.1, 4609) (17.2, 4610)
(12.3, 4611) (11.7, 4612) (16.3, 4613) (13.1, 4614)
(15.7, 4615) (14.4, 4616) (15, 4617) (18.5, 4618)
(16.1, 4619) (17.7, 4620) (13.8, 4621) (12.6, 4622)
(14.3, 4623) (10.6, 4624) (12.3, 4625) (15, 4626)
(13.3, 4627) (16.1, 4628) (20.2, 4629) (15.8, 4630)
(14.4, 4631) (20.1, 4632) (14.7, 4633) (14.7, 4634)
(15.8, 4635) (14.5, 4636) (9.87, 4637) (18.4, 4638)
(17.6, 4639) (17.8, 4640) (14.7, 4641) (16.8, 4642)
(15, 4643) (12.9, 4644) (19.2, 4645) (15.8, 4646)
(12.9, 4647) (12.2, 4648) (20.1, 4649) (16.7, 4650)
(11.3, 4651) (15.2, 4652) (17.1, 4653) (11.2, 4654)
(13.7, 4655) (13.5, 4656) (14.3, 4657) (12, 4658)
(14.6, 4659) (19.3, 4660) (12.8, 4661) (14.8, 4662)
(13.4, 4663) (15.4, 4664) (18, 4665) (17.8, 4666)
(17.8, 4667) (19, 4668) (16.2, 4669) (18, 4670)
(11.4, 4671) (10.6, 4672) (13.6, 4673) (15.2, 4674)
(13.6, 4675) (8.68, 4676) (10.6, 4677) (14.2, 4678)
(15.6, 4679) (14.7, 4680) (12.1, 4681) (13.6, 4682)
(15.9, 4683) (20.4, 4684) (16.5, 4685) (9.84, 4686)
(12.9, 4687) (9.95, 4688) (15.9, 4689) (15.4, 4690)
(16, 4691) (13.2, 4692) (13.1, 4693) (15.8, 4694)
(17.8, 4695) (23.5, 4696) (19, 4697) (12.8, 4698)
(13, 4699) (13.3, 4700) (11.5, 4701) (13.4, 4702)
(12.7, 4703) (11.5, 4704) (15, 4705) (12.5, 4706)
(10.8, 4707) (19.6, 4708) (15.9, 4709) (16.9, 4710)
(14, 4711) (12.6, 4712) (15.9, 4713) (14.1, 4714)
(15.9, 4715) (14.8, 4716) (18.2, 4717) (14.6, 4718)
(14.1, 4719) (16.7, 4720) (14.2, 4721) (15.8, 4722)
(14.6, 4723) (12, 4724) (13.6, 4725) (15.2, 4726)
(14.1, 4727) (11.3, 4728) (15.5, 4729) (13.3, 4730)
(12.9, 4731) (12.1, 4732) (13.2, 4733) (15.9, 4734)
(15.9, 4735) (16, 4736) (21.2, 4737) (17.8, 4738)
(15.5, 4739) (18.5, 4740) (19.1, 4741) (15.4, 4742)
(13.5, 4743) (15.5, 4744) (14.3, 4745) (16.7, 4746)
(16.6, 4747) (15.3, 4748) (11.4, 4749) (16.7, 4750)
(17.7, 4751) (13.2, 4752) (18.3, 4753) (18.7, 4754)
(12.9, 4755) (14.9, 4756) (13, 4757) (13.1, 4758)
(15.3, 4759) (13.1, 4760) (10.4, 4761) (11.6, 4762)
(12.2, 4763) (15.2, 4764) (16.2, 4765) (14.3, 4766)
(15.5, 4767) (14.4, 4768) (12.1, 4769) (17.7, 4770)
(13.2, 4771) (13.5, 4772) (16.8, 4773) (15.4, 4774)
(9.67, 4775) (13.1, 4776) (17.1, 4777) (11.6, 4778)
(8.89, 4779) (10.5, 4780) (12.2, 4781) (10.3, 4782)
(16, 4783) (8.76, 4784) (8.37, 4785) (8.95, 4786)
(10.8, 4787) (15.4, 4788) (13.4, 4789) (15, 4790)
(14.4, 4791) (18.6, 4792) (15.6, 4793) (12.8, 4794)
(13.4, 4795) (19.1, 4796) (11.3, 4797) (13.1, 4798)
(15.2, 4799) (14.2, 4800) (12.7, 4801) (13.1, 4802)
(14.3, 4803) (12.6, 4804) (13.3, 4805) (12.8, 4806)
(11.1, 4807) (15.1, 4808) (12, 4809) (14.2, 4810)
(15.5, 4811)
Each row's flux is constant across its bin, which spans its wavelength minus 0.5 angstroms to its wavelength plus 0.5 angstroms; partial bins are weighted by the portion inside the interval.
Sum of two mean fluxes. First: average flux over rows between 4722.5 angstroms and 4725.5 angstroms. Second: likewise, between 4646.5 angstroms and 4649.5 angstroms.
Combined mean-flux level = 28.5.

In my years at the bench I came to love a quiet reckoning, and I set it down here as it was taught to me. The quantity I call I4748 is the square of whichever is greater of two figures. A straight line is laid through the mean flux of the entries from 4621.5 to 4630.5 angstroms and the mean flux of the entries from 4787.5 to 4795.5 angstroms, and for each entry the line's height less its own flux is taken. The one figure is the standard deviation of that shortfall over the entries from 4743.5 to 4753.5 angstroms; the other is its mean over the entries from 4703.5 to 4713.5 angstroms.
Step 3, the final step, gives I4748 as 4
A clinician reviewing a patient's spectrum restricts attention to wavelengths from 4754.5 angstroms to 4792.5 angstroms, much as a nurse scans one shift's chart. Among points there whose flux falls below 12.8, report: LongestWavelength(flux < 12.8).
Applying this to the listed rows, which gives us 4787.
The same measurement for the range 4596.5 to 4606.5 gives 4602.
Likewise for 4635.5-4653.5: 4651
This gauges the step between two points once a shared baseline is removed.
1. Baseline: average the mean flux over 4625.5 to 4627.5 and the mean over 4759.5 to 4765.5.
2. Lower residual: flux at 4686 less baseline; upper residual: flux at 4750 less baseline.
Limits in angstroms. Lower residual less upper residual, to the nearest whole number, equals -7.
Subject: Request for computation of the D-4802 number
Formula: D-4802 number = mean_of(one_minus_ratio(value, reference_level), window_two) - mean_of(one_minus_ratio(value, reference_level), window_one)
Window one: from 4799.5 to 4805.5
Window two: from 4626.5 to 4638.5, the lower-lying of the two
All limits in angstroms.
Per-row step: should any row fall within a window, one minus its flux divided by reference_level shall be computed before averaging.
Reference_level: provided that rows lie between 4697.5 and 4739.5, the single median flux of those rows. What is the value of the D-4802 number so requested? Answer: -0.16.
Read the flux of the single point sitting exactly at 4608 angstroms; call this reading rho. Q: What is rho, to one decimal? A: 10.9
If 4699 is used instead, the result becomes 13.0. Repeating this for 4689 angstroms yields 15.9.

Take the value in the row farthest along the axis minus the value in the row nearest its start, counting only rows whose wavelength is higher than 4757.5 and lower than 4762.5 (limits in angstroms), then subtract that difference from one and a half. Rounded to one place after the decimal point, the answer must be 3.0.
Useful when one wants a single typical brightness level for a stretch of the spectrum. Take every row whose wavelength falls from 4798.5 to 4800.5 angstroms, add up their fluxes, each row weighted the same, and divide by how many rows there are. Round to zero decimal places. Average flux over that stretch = 15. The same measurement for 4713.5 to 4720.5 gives 15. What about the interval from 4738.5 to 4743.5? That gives 16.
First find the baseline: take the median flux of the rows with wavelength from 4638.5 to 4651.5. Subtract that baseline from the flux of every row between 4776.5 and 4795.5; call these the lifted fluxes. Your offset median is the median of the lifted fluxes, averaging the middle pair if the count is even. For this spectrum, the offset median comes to -3.0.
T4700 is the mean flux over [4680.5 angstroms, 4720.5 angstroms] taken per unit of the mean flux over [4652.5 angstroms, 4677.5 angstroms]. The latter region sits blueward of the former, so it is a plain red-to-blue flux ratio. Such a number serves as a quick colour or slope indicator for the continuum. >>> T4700 1.02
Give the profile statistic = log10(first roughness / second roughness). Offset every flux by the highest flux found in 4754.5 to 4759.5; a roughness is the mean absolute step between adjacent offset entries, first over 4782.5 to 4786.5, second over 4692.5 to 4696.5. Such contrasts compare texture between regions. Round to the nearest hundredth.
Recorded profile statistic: -0.10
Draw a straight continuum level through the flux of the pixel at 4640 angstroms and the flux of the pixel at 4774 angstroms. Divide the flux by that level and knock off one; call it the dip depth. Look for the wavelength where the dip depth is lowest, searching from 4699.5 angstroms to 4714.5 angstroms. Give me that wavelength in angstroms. 4707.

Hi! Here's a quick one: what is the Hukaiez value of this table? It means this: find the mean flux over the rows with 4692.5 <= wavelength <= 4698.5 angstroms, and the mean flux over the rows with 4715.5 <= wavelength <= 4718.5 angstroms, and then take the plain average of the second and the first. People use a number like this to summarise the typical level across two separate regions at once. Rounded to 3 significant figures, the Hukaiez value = 16.4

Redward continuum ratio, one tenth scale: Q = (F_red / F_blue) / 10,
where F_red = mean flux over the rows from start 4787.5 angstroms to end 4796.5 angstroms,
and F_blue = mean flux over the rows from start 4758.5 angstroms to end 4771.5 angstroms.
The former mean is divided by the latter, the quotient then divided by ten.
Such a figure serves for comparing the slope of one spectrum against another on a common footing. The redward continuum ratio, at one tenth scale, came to 0.110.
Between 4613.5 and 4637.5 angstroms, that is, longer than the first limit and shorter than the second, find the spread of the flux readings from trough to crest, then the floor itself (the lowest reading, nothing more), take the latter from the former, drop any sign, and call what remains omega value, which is 0.46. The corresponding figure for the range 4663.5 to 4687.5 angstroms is 3.04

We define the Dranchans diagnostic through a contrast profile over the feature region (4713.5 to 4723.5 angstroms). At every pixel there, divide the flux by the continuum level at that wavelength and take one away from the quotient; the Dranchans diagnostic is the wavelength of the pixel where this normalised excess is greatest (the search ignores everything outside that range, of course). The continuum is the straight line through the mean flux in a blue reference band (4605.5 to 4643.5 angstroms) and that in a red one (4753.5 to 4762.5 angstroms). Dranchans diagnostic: 4717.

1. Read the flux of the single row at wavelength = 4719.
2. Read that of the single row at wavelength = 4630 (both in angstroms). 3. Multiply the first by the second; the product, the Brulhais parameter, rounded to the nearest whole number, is 223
